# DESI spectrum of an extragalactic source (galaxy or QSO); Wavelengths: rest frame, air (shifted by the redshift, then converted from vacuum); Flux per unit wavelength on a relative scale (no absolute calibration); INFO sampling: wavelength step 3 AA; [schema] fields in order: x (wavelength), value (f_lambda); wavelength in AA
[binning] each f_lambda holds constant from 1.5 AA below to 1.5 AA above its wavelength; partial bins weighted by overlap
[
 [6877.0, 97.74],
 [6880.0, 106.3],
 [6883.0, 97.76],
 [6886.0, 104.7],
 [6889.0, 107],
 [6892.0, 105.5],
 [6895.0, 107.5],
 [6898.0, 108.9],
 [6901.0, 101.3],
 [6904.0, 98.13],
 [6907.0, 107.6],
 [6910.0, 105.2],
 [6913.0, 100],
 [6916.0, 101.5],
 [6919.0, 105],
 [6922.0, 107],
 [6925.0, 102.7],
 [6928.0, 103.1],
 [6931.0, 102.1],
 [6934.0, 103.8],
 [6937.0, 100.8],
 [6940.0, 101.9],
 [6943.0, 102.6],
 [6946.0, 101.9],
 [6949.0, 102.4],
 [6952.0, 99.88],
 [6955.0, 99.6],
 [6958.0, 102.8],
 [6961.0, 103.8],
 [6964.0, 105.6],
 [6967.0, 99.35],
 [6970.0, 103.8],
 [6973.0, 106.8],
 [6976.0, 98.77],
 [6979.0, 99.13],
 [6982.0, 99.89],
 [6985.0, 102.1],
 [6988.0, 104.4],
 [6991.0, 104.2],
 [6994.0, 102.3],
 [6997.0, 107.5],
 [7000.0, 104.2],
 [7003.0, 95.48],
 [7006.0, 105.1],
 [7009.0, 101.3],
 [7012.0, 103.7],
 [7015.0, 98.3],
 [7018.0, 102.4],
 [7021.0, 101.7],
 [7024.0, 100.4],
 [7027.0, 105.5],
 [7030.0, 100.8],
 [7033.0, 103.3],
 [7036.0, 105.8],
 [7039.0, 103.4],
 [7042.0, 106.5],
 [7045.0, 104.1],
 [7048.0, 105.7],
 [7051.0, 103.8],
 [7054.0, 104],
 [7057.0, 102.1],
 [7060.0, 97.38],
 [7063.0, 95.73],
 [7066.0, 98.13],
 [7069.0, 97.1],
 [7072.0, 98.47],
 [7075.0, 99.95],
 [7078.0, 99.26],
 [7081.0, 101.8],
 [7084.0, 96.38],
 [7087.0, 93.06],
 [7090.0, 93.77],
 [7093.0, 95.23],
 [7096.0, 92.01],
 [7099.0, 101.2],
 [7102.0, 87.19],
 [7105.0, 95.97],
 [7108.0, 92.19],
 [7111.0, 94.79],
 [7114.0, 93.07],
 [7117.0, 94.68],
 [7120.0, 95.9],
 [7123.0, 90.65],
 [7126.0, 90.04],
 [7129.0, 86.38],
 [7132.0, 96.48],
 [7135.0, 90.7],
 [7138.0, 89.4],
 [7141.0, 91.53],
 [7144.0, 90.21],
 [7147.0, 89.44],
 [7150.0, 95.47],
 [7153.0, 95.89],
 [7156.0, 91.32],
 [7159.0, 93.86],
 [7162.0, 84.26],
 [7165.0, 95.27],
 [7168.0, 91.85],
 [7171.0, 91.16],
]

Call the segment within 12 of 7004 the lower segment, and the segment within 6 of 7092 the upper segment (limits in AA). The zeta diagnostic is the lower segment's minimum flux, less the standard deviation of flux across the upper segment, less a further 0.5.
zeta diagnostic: 94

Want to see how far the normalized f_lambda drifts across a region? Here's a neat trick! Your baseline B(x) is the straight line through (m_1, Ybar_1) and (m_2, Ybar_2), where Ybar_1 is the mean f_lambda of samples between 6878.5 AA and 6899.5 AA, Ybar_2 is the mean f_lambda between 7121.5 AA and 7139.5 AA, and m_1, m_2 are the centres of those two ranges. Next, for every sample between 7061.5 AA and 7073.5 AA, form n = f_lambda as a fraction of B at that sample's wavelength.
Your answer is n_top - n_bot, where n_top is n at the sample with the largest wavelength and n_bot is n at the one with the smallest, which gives 0.035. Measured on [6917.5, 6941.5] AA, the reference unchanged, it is -0.018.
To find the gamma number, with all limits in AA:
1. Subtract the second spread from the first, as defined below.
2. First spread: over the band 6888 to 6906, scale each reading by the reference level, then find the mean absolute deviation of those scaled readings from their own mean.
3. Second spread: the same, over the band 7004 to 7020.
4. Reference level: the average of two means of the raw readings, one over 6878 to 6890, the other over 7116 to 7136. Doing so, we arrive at 0.015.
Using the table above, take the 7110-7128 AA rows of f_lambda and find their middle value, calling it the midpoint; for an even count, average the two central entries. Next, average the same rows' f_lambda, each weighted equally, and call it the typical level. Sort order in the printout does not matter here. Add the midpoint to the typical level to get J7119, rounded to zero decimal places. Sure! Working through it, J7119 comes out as 187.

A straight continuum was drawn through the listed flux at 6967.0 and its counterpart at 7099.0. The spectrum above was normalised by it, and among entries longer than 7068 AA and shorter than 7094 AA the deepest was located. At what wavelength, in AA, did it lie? 7087.0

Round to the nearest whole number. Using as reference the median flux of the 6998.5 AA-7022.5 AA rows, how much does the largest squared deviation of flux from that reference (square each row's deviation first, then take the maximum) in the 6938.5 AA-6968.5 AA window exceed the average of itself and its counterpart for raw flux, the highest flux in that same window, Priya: -46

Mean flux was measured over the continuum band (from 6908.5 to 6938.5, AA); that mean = 103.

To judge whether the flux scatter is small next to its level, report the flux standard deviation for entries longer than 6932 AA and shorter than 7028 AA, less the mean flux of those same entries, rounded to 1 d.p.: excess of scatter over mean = -99.6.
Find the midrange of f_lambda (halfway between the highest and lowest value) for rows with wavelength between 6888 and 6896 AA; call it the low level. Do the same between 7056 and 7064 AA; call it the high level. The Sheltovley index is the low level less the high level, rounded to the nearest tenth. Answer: 7.6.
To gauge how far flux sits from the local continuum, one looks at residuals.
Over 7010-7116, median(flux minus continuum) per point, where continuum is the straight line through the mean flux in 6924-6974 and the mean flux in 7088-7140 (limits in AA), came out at 3.1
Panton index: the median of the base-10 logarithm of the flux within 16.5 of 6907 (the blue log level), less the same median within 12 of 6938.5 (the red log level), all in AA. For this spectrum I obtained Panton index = 0.01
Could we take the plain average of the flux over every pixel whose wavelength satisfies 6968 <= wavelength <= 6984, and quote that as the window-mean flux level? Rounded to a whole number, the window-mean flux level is 102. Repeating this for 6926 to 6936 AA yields 103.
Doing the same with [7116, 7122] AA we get 95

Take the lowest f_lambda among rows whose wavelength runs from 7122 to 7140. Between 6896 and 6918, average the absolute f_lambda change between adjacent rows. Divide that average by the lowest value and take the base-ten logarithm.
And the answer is -1.25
